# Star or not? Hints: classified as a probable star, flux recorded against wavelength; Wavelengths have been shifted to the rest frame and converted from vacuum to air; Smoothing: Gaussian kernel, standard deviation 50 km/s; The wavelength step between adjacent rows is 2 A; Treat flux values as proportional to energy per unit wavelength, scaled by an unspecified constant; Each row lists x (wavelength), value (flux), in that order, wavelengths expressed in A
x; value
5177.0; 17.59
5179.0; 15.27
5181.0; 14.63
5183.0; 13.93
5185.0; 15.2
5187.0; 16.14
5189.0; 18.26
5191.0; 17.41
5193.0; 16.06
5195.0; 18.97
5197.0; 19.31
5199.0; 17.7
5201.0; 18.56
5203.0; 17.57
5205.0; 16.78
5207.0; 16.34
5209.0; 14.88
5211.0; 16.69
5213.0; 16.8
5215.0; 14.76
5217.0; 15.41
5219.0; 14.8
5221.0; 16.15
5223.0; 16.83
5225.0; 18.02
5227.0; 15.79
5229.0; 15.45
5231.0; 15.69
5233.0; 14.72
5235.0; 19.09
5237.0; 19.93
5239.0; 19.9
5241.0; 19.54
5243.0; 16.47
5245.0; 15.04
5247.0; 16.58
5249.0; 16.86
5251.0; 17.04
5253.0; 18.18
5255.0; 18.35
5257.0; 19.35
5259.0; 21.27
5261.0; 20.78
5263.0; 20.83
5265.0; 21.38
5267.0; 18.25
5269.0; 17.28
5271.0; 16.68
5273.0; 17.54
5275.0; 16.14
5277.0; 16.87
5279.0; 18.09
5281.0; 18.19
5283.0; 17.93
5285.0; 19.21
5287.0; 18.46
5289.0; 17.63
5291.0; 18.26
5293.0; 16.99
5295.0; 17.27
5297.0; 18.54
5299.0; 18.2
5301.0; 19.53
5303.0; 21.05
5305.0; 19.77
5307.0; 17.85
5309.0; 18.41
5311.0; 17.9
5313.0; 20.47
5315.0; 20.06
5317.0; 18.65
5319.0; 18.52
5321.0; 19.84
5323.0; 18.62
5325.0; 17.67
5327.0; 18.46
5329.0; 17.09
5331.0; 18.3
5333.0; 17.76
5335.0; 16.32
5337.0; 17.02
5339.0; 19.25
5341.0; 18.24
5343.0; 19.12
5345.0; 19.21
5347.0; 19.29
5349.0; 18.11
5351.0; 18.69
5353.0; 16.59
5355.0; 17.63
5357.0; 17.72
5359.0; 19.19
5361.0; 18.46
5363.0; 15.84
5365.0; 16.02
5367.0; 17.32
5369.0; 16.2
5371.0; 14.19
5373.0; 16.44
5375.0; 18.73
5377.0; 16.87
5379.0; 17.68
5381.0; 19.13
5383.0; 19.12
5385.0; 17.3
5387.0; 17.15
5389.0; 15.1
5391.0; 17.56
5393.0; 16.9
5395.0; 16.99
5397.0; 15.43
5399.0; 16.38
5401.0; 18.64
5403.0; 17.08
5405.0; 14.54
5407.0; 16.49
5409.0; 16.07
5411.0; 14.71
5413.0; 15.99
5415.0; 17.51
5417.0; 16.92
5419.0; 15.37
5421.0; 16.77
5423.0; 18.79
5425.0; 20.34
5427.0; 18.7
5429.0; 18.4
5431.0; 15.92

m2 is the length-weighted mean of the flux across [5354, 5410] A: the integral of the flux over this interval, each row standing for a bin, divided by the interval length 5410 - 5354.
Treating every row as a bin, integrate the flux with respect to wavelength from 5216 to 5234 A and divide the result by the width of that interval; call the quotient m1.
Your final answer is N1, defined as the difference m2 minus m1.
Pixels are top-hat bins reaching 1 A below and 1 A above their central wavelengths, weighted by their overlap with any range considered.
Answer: 1.1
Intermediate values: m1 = 15.9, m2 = 17.0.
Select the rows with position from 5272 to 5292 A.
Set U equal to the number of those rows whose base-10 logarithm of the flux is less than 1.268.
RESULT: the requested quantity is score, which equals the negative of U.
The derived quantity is -9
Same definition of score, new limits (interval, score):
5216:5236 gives -9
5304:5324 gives -4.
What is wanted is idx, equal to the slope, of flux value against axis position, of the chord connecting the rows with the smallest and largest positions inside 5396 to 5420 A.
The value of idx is 0.00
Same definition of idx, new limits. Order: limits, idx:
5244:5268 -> 0.15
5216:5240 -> 0.20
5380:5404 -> -0.09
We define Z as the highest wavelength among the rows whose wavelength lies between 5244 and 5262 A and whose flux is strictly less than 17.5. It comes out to 5251.0 A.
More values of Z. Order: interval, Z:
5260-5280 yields 5277.0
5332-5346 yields 5337.0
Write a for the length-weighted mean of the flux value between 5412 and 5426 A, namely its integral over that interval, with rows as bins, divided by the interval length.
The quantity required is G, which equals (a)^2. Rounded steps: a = 17.4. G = 302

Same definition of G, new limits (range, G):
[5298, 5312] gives 359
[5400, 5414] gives 263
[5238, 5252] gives 301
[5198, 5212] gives 287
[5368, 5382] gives 290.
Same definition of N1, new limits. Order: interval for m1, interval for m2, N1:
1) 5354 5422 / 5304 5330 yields 1.9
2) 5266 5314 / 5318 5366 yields -0.1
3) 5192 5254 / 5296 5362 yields 1.6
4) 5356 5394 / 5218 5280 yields 0.5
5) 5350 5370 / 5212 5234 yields -1.5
